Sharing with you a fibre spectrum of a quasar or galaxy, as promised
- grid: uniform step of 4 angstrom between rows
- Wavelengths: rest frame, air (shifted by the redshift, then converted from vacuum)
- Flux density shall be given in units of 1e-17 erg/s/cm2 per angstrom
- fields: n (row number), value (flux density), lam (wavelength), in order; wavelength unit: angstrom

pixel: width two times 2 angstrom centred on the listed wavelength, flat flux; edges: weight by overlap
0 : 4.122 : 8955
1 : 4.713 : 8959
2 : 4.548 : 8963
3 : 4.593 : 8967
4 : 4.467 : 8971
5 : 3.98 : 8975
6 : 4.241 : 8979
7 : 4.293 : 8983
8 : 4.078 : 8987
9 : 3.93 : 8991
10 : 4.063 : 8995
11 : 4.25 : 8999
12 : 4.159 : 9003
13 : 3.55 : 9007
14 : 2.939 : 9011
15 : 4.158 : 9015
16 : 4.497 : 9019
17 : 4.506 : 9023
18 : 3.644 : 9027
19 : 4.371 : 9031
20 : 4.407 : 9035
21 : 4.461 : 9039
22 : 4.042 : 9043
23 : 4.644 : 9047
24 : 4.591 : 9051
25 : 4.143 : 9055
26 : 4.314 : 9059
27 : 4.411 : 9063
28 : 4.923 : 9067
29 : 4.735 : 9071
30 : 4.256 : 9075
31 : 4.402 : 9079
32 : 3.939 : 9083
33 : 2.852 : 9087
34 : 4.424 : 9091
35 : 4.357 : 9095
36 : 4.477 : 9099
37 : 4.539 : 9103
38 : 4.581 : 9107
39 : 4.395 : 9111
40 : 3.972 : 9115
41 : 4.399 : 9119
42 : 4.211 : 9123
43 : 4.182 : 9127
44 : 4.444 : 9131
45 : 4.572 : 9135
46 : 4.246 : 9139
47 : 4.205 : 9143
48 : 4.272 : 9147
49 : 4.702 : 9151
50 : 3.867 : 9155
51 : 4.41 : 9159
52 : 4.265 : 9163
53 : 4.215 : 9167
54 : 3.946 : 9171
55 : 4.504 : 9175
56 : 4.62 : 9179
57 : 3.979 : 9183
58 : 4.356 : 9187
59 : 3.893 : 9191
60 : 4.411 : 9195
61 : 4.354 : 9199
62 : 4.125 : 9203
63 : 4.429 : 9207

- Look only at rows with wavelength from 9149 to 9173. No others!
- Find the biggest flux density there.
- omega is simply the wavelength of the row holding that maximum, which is 9151 angstrom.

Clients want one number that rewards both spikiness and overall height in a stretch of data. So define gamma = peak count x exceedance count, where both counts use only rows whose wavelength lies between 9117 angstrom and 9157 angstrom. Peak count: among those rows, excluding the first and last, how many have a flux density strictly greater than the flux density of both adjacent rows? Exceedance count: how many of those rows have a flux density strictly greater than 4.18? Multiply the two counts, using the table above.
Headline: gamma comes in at 18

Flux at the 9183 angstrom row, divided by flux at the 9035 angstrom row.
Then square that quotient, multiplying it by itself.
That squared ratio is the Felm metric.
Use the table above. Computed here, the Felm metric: 0.82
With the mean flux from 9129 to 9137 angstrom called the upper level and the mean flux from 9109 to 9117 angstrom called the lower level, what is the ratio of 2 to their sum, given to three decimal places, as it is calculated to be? 0.230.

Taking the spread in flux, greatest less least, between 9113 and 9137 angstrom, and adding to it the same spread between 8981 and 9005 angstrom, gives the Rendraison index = 1.0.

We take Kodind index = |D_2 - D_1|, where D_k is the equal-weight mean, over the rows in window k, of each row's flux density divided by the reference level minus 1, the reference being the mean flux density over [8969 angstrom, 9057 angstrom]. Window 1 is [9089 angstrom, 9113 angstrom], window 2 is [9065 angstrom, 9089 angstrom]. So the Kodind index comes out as 0.07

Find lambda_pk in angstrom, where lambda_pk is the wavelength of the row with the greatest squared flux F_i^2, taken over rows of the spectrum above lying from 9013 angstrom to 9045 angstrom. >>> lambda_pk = 9023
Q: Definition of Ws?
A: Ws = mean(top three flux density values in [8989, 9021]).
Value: 4.30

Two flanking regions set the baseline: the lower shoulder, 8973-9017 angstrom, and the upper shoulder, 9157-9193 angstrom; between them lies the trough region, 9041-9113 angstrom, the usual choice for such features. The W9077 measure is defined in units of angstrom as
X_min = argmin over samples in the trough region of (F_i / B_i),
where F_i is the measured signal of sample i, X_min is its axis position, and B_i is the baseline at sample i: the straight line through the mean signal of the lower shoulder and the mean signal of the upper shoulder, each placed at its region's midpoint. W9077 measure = 9087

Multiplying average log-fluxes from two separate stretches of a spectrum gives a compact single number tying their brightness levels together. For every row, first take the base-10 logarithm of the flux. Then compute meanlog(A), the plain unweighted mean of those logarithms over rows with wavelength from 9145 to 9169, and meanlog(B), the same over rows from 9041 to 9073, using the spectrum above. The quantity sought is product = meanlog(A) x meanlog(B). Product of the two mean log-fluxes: 0.410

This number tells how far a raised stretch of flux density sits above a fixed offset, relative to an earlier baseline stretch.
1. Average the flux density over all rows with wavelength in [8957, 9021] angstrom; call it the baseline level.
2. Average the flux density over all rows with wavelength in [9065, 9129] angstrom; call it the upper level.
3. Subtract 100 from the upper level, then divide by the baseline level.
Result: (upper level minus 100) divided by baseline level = -23.0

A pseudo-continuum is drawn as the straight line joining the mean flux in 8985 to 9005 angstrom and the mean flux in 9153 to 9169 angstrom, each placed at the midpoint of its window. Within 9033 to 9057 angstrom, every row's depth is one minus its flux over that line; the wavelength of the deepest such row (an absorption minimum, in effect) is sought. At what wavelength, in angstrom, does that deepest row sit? 9043 angstrom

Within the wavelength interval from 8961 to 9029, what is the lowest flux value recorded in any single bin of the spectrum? 2.939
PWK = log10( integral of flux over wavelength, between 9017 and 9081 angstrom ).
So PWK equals 2.45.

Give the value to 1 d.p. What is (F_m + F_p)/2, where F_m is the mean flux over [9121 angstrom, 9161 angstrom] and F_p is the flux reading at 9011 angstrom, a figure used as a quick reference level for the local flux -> 3.6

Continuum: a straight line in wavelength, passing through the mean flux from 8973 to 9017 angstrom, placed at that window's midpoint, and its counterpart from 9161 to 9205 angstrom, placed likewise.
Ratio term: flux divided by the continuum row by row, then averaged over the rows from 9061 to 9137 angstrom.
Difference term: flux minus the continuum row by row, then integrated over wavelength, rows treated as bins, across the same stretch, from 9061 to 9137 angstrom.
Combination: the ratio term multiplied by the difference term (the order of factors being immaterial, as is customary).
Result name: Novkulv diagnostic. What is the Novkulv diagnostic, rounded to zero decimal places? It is 16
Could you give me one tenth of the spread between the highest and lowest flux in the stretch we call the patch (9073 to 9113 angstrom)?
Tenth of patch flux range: 0.17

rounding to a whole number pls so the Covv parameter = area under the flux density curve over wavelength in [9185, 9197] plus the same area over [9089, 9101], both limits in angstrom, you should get 104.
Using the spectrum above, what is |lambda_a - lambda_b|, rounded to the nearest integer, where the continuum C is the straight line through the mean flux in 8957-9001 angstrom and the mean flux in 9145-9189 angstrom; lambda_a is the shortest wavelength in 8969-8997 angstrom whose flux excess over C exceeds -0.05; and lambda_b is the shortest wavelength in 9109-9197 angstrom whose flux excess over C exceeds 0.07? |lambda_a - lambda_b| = 140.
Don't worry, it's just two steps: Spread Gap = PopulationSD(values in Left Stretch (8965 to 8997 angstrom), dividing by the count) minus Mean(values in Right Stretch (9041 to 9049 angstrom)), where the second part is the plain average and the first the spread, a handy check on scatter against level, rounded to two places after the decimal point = -4.12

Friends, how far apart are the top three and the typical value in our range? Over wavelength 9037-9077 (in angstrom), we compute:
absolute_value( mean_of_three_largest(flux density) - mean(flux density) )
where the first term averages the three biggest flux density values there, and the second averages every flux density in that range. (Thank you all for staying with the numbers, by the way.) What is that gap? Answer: 0.32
